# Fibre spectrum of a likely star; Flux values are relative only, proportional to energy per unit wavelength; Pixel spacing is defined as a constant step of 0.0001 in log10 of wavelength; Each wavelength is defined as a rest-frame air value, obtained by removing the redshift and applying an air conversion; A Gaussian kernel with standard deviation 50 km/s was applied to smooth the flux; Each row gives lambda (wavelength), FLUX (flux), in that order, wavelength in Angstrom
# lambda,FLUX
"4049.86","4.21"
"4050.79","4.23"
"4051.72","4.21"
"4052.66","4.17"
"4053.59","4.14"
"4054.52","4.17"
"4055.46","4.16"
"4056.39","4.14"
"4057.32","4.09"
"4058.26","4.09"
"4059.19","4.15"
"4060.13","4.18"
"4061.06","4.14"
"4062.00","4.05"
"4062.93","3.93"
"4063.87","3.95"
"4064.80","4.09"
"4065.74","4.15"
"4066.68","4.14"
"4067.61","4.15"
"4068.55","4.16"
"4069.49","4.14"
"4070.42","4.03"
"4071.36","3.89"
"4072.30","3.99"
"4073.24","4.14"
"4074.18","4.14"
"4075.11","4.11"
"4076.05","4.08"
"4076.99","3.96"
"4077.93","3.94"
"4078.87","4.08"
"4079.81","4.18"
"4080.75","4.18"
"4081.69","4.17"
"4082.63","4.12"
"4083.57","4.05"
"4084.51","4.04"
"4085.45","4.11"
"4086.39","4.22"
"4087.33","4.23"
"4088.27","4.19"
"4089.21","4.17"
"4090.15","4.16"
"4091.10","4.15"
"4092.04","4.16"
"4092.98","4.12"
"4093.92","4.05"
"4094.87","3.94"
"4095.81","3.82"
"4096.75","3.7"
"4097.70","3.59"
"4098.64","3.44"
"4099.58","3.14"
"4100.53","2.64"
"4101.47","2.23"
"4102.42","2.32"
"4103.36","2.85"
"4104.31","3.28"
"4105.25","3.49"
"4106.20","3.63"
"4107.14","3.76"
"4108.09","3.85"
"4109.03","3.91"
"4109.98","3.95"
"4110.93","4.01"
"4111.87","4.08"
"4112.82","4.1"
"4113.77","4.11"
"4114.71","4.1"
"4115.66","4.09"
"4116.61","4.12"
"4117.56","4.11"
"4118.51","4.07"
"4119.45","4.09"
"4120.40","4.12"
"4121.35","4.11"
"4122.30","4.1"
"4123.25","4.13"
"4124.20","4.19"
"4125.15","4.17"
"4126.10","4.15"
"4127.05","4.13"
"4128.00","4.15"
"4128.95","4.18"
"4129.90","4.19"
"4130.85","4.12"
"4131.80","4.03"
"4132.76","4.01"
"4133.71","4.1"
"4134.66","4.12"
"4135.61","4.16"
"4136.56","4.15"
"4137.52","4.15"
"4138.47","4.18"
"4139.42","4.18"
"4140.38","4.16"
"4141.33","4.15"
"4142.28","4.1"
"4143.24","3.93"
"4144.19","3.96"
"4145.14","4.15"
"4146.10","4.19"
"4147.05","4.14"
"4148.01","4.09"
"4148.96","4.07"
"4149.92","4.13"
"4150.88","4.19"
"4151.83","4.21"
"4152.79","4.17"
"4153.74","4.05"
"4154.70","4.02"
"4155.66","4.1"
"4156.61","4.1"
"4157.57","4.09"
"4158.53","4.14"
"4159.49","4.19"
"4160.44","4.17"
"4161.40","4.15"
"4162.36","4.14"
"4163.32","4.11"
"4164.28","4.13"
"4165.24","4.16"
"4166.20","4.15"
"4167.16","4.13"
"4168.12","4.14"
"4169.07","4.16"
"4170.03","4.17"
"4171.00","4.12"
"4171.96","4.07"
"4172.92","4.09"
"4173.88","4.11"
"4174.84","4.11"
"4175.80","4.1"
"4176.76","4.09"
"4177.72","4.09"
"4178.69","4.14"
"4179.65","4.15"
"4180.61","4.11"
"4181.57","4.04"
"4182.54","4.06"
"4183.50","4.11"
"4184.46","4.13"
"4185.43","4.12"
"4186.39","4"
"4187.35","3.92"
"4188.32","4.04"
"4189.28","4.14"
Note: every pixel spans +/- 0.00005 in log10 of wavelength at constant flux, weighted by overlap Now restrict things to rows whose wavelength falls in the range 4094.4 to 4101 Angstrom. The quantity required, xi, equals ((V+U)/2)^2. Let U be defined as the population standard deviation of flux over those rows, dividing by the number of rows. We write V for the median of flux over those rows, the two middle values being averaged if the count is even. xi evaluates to 4.01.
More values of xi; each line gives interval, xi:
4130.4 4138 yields 4.35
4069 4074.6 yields 4.37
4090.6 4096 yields 4.43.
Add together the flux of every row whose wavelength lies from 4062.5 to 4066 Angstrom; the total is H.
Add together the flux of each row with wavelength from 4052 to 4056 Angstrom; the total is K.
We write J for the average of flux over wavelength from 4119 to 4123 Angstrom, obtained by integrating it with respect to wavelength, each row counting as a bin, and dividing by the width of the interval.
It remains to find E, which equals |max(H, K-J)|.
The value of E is 16.1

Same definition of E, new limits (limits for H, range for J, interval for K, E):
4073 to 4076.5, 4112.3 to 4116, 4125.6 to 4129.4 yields 16.5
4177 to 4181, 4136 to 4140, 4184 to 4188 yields 16.5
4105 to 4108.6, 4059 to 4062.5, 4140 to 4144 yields 14.7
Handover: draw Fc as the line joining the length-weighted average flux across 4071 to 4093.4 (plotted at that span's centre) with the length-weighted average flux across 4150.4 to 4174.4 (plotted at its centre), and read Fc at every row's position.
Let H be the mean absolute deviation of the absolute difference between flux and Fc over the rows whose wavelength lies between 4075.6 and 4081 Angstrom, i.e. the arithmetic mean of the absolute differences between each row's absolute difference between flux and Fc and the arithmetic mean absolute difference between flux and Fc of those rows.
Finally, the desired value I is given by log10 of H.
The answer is -1.3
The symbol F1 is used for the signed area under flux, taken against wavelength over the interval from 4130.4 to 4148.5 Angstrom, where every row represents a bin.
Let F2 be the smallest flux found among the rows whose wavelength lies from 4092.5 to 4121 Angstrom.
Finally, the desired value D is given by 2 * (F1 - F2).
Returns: 144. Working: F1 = 74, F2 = 2.23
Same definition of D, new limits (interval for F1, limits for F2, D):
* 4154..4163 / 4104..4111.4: 68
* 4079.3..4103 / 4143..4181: 172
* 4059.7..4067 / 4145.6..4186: 51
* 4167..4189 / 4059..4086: 172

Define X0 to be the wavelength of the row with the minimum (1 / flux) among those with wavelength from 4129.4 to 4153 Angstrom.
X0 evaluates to 4151.83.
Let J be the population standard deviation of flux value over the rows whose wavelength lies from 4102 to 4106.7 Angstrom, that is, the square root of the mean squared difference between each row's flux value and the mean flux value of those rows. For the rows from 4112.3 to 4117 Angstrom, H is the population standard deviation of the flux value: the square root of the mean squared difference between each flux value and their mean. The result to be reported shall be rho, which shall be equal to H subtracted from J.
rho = 0.47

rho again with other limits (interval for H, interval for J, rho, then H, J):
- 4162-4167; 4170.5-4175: 0.00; 0.017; 0.018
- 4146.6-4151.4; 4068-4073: 0.06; 0.042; 0.099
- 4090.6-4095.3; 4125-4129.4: -0.06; 0.082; 0.017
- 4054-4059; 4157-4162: 0.00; 0.034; 0.034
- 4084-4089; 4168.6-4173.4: -0.03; 0.072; 0.039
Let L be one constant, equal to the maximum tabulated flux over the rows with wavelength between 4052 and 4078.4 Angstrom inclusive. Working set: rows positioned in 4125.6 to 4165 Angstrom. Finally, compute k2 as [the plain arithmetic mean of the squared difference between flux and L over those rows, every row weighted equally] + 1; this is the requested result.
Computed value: 1.01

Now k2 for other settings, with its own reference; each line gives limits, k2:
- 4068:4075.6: 1.02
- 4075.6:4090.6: 1.01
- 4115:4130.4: 1.00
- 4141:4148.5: 1.02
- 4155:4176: 1.00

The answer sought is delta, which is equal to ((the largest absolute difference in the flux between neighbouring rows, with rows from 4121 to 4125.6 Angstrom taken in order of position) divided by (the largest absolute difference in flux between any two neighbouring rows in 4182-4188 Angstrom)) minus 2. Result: -1.5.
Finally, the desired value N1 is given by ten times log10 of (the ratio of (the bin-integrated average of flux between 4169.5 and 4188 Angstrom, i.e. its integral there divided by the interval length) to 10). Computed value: -3.88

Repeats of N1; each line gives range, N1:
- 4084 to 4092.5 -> -3.81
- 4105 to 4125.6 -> -3.96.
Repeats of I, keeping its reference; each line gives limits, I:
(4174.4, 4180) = -1.9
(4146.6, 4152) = -1.6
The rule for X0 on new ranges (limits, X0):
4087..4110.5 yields 4087.33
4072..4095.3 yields 4087.33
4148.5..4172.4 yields 4151.83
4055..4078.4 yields 4060.13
